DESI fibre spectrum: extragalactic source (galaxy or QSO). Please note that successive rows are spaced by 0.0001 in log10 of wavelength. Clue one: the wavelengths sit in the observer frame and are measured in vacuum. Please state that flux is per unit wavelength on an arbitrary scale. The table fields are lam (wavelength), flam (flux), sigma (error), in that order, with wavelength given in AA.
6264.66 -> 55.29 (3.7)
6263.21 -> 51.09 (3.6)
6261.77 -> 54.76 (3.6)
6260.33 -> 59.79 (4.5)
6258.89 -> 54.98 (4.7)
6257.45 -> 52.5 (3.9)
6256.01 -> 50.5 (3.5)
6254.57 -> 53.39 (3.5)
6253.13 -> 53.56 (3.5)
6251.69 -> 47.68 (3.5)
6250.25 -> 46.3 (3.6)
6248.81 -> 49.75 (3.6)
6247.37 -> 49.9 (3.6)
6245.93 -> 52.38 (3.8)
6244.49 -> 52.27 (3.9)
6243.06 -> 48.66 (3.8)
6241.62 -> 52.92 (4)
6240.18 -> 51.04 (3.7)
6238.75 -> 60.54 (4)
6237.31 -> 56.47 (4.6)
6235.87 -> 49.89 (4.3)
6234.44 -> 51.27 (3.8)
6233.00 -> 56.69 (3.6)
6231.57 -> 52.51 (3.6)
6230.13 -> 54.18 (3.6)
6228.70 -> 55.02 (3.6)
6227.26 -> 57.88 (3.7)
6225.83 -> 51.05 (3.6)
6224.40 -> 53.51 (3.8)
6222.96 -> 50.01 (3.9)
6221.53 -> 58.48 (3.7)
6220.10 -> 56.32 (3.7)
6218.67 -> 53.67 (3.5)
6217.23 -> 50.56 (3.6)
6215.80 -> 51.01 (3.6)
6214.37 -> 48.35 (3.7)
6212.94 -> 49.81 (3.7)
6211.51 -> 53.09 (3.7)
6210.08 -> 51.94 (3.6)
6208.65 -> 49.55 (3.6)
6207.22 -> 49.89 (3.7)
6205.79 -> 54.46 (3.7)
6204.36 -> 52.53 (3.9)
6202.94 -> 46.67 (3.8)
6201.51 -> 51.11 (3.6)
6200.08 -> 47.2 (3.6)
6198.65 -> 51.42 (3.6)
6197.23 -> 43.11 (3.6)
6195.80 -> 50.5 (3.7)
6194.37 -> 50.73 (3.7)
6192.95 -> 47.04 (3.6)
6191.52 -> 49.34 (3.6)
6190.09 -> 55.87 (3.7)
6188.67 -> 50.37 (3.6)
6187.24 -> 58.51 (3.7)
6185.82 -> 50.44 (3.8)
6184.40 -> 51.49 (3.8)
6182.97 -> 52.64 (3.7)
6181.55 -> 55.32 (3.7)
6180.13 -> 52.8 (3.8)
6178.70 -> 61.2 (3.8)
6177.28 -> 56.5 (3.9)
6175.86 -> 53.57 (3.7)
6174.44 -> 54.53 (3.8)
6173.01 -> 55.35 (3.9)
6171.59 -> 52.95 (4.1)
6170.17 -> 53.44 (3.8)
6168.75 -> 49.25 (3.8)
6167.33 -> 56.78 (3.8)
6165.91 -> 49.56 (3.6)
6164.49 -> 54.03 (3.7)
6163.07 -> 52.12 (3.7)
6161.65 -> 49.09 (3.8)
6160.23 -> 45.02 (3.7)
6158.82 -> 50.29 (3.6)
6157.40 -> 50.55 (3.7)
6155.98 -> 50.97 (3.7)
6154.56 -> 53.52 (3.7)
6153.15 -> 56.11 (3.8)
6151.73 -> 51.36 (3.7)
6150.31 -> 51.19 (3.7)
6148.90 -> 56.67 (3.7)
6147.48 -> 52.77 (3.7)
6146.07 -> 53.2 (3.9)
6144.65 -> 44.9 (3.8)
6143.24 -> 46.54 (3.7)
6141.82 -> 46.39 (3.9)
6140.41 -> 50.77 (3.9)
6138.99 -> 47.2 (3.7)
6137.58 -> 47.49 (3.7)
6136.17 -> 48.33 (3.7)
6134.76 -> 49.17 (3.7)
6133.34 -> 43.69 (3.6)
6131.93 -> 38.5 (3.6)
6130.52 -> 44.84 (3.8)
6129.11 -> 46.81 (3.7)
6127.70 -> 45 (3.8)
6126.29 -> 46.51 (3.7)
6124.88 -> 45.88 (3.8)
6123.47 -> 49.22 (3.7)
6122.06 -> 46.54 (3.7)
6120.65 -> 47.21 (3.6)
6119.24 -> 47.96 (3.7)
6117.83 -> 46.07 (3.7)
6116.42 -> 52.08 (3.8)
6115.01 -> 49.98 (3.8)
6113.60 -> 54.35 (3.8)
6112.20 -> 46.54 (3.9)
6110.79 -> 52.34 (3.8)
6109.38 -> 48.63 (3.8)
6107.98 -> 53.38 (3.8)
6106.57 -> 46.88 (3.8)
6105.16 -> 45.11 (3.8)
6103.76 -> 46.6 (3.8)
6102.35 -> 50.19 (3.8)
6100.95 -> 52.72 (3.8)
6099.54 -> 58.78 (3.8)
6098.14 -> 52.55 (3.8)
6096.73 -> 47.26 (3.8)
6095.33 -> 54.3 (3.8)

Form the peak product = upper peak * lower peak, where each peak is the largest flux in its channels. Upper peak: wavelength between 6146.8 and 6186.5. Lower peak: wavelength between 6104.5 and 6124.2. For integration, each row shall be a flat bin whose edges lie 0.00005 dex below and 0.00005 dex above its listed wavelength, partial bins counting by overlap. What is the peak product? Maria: 3326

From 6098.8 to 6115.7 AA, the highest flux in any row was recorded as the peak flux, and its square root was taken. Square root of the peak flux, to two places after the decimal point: 7.67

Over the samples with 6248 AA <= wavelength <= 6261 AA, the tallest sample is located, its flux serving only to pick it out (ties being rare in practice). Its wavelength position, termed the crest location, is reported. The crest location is 6260.33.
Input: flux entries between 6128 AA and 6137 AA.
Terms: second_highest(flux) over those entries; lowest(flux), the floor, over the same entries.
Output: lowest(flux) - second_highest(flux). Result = -10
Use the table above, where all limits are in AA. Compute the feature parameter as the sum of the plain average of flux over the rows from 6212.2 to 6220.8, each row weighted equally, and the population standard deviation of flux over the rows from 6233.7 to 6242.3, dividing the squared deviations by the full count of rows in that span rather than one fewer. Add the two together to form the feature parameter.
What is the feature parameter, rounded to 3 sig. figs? 55.3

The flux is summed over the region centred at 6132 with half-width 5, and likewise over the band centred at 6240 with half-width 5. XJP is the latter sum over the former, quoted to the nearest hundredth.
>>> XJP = 1.18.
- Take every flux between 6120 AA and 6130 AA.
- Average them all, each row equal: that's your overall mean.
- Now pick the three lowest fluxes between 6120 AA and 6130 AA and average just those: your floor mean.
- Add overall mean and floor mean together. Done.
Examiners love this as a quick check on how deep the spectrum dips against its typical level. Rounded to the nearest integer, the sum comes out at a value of 93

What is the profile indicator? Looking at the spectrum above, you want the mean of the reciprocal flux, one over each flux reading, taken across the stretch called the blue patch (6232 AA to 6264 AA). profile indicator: 0.0191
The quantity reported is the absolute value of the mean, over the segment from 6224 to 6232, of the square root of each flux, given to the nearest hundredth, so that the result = 7.35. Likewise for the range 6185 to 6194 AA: 7.20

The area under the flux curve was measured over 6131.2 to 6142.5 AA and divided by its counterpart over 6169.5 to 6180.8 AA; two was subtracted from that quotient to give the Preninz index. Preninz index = -1.16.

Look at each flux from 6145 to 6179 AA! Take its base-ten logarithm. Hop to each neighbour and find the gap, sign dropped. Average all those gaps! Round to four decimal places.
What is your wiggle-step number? 0.0253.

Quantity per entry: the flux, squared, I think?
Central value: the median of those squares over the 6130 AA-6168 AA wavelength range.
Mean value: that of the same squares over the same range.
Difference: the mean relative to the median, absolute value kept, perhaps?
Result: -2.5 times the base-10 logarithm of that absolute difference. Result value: -4.1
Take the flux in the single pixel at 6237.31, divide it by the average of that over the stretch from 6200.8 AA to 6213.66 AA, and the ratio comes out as 1.11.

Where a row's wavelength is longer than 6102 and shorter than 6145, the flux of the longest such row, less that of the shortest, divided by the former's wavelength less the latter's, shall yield -0.13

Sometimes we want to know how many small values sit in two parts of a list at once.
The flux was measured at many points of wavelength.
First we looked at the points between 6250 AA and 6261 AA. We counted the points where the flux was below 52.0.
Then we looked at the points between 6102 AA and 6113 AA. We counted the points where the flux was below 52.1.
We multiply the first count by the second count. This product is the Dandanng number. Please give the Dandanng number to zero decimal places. 18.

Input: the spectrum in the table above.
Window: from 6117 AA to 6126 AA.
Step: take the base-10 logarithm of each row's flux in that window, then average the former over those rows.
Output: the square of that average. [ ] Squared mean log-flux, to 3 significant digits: 2.80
